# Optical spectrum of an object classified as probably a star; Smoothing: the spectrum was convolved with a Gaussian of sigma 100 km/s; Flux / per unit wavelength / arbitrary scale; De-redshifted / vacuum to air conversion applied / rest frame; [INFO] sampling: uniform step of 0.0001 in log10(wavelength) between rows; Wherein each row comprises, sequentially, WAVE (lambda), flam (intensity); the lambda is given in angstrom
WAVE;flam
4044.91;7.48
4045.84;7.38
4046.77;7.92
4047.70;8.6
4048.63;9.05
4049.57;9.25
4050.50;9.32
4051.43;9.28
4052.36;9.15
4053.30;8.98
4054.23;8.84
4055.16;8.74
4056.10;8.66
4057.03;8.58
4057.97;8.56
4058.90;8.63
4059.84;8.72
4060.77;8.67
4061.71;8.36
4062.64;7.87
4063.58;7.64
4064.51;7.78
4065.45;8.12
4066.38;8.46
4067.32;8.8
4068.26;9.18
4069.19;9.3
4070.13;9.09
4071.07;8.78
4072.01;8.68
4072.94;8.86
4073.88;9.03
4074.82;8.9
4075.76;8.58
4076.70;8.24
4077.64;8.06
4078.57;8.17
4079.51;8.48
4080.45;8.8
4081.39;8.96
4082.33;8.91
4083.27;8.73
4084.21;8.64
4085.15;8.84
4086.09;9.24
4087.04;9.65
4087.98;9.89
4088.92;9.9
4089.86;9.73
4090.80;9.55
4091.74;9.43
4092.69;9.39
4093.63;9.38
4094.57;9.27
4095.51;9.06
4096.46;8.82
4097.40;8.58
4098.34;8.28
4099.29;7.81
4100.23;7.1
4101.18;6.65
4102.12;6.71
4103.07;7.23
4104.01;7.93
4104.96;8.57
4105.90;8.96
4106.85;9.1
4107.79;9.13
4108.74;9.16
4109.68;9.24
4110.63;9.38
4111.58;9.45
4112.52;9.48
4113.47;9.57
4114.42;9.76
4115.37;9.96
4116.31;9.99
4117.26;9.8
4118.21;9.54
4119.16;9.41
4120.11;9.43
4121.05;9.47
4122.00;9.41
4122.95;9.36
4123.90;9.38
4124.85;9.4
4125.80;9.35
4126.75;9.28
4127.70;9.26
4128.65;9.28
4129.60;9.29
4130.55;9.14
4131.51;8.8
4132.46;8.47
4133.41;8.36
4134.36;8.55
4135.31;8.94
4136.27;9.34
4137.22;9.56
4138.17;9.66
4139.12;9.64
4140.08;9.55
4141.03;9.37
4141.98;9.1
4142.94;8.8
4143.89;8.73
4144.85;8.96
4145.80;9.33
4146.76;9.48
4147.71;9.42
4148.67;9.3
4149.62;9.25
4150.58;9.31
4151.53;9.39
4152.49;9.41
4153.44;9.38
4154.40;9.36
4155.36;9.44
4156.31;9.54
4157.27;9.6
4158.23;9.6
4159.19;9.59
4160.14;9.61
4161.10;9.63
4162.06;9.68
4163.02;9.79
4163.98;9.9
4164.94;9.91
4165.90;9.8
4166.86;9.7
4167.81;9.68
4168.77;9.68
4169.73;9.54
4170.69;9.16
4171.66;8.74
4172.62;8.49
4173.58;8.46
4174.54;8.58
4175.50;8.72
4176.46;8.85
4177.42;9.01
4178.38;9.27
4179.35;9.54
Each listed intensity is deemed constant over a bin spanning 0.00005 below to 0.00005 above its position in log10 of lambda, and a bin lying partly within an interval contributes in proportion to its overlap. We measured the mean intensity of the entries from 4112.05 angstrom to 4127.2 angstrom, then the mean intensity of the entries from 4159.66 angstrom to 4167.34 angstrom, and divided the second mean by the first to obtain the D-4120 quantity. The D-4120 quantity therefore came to 1.02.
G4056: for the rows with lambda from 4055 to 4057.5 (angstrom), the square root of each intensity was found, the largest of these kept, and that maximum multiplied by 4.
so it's 11.8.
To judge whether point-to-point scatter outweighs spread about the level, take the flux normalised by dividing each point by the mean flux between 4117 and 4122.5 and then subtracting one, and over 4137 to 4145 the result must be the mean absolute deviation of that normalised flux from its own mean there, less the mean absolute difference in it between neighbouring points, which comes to 0.018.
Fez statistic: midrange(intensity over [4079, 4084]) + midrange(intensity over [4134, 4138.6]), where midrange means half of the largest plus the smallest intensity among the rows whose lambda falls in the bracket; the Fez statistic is 17.8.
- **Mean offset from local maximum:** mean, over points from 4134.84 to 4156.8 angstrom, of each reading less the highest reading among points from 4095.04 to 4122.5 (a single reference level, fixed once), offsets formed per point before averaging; -0.67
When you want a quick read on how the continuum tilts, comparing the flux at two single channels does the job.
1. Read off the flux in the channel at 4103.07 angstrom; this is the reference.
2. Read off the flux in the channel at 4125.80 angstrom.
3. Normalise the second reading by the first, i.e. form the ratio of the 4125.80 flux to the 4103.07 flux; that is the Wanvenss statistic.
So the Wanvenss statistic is 1.29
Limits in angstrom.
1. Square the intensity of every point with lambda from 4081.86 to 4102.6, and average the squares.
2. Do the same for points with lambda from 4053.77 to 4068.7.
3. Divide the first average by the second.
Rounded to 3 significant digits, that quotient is 1.09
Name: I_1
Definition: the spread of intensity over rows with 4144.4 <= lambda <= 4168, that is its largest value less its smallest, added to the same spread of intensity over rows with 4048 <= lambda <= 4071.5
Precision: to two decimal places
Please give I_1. 2.63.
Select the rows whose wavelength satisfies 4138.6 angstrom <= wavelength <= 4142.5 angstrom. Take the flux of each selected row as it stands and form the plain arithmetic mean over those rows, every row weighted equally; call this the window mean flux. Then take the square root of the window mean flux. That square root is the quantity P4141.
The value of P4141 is 3.07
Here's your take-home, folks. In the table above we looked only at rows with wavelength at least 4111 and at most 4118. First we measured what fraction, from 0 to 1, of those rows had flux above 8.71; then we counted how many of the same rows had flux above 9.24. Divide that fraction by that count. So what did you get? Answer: 0.14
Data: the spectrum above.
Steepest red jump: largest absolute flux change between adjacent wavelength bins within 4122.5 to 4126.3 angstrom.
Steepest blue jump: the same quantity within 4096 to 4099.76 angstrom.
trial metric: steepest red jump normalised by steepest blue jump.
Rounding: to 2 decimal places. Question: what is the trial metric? 0.11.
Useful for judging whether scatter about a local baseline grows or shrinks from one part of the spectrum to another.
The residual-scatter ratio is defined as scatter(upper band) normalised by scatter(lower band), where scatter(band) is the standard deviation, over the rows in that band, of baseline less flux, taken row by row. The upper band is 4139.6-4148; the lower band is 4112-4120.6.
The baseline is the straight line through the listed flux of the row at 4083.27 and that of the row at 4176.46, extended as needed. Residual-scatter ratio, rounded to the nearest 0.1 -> 1.4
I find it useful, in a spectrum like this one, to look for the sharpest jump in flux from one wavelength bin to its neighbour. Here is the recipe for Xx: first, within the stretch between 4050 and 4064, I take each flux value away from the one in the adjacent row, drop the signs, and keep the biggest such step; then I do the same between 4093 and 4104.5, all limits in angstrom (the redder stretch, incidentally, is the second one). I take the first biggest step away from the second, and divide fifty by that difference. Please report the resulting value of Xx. 227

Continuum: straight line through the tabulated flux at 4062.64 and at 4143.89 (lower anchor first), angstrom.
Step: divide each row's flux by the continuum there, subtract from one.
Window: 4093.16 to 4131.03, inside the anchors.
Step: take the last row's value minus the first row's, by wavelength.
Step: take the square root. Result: 0.28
